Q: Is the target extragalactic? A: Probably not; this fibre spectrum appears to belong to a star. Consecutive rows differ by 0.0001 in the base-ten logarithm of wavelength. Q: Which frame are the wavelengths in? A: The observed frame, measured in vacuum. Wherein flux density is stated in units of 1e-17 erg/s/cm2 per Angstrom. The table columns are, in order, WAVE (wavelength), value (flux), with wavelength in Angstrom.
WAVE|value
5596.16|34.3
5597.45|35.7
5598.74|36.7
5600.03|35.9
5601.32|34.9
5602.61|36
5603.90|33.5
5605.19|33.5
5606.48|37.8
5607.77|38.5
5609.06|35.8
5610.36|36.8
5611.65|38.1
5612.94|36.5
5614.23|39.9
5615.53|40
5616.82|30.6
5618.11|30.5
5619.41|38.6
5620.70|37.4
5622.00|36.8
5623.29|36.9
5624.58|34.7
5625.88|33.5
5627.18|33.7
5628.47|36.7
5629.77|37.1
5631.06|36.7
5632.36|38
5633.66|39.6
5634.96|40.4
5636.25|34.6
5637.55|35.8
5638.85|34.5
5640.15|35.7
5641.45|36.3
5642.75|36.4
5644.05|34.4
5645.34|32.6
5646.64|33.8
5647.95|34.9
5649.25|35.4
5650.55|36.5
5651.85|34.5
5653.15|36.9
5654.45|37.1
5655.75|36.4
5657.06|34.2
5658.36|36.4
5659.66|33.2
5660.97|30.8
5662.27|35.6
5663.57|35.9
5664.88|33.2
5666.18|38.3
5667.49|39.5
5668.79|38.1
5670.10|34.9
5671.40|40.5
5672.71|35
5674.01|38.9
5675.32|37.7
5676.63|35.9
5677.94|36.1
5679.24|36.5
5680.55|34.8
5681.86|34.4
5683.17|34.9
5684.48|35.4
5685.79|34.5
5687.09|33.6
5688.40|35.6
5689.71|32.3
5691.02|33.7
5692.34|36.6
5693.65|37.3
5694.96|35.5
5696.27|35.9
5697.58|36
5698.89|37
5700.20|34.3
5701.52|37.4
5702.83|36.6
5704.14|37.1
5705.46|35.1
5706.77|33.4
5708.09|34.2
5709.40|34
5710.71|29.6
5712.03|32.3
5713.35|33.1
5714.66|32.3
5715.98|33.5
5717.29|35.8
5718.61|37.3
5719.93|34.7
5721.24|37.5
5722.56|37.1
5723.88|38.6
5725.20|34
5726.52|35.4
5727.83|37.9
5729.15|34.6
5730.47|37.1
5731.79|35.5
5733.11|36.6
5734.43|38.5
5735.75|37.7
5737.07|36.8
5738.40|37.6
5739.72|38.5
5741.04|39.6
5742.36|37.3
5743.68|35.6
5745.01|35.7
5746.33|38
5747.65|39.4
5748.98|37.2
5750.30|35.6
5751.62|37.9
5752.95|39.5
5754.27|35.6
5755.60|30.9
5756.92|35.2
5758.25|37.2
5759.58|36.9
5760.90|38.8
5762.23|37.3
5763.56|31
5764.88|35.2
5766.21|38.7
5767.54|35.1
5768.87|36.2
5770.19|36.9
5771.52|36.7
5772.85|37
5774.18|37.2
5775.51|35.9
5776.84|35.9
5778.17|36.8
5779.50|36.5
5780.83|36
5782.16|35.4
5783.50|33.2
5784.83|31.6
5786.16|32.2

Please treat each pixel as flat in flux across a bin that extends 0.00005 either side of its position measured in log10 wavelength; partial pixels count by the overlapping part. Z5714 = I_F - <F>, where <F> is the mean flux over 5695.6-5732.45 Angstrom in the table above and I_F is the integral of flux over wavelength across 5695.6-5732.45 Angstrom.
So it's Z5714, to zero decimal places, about 1264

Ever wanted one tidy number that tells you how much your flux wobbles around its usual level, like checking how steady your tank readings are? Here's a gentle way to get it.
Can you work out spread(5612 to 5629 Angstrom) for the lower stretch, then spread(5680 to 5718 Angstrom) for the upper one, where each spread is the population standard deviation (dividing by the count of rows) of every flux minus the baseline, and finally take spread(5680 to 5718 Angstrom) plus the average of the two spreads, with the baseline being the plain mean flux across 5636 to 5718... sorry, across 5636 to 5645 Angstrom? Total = 4.1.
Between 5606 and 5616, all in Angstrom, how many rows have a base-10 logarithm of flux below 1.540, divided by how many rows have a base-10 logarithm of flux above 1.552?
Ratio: 0.00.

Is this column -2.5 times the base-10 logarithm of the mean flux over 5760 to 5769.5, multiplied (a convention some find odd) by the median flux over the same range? -141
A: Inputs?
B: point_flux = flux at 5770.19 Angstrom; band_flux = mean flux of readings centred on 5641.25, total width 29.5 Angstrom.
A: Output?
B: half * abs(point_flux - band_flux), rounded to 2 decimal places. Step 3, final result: 0.45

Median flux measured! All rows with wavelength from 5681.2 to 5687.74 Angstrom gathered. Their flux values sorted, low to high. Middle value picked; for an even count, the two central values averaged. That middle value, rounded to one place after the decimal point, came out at 34.5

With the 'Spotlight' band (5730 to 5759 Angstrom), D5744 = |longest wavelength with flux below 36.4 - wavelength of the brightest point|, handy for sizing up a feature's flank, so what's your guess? 15.9 Angstrom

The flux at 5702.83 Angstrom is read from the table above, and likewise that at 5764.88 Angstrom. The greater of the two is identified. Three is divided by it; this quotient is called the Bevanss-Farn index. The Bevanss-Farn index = 0.0820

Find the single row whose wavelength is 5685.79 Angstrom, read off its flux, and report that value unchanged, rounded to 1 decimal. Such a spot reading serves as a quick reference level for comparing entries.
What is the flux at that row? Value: 34.5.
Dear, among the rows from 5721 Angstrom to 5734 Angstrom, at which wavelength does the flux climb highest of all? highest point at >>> 5723.88 Angstrom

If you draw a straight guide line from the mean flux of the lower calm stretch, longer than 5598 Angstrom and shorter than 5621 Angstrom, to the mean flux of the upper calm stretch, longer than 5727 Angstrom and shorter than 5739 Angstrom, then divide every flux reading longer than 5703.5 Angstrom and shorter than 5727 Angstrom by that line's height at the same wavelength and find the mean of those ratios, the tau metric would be 0.94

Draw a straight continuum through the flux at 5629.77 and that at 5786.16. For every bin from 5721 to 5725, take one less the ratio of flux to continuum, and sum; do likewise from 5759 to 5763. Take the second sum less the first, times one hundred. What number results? -11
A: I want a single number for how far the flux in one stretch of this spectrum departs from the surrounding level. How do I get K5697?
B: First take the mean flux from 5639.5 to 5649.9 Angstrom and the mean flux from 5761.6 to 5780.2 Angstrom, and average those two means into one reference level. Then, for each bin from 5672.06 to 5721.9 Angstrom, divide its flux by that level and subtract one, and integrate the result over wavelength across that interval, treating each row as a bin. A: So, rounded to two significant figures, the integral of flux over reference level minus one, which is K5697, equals -0.57 Angstrom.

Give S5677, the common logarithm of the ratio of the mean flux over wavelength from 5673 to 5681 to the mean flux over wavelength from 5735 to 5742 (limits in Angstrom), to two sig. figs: -0.016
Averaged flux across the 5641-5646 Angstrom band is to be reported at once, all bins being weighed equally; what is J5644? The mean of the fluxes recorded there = 34.9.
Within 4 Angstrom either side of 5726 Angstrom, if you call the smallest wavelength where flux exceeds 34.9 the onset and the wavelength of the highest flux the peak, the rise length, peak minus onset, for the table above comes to 1.3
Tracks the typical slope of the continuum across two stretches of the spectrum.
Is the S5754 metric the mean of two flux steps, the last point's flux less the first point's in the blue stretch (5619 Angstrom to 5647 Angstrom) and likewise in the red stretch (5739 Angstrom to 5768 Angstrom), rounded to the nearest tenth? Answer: -4.1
